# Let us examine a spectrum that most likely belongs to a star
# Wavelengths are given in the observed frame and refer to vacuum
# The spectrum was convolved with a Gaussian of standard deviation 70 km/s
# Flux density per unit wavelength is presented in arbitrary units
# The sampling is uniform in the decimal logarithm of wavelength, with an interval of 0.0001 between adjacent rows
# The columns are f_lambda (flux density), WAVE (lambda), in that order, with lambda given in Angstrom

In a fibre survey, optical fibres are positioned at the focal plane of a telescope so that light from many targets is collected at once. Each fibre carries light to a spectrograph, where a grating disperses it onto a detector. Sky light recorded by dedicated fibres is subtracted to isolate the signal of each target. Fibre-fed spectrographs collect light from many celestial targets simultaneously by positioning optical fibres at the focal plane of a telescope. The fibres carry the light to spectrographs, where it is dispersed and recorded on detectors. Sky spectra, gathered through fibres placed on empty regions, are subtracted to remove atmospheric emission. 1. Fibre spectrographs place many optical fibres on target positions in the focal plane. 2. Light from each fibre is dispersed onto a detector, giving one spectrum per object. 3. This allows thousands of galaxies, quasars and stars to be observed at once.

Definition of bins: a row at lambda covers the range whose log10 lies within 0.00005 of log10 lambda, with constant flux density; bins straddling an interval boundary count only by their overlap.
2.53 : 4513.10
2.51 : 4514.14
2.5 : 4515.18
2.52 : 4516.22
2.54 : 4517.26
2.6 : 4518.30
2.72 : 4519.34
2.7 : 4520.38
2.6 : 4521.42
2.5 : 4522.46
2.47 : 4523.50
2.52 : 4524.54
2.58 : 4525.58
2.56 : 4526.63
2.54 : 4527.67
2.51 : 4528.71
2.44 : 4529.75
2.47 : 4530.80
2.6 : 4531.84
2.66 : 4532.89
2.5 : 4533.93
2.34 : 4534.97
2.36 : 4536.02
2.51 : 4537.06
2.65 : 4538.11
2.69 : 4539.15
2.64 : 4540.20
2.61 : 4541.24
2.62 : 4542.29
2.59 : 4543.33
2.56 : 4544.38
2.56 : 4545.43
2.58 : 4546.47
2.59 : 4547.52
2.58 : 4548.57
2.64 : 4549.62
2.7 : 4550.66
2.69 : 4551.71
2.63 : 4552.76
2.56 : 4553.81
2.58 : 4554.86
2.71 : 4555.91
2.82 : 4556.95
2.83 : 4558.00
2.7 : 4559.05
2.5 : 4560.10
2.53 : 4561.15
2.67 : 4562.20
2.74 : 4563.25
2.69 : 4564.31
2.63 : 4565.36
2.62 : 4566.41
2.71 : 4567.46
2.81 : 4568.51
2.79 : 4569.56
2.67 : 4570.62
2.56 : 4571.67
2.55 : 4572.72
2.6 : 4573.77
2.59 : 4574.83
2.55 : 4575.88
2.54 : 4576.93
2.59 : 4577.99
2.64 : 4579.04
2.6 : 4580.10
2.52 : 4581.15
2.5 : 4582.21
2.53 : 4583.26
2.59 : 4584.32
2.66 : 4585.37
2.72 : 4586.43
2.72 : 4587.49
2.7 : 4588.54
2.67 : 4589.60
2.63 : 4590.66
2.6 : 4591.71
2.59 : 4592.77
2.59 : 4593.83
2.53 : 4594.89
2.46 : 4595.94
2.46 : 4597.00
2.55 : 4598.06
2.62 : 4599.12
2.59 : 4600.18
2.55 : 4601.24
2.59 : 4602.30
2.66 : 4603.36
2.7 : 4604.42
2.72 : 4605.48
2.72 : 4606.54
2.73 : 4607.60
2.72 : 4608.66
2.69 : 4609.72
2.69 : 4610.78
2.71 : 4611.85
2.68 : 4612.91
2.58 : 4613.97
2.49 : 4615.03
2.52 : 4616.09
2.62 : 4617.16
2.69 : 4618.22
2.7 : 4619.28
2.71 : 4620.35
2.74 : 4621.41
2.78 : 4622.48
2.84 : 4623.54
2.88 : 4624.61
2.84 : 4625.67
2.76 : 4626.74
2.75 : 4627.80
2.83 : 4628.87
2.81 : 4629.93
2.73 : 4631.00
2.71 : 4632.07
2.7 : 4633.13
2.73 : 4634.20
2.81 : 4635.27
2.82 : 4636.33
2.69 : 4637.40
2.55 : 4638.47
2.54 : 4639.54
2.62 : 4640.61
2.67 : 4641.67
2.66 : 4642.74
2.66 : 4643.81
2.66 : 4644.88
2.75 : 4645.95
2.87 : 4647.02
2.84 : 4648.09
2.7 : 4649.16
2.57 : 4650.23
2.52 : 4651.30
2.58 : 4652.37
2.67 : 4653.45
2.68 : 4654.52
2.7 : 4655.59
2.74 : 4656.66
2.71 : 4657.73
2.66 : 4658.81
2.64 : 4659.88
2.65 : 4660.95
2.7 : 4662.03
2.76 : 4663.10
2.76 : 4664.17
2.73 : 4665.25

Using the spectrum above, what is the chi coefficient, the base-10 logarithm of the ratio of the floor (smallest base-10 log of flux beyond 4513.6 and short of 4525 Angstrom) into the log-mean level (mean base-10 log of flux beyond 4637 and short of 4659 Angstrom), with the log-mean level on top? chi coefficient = 0.035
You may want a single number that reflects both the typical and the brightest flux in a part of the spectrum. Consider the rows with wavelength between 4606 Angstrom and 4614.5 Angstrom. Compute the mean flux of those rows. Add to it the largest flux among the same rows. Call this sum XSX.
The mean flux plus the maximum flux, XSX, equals 5.42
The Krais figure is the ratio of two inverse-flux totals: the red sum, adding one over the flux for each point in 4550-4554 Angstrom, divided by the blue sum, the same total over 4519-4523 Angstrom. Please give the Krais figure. 0.99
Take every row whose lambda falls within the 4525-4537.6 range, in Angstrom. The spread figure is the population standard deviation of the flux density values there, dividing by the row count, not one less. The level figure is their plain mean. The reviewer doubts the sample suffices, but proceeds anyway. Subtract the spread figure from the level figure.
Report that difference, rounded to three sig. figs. 2.42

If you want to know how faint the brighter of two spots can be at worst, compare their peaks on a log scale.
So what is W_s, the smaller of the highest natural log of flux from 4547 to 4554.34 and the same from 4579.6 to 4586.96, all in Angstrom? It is 0.99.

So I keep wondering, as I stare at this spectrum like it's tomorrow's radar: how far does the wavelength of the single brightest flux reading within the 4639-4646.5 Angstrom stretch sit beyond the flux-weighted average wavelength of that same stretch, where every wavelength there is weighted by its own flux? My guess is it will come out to 3.2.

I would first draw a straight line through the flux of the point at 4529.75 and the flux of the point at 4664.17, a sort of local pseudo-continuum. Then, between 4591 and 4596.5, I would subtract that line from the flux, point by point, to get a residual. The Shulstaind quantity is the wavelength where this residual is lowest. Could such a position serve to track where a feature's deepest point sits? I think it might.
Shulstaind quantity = 4595.94 Angstrom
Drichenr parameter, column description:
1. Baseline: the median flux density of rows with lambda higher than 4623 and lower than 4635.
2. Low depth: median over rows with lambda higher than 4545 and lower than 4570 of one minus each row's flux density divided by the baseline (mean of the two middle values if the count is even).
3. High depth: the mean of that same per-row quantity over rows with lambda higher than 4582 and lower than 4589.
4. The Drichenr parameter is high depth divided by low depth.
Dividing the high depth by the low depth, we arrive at 1.2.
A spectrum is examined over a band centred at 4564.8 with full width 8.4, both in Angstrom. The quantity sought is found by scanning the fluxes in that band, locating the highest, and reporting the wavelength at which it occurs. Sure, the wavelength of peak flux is 4568.51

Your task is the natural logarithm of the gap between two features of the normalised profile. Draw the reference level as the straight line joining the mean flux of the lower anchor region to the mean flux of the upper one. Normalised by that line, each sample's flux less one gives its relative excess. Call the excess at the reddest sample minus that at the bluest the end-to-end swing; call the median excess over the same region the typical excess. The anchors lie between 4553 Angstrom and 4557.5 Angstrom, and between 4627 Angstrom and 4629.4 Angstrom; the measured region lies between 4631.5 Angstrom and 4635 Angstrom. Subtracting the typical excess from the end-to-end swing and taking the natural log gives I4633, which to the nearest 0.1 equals -3.3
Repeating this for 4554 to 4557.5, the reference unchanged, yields -2.6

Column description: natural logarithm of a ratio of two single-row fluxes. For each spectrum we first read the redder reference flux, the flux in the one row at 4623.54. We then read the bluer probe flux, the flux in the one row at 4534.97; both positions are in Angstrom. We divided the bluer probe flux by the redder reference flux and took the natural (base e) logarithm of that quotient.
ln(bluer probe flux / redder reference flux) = -0.194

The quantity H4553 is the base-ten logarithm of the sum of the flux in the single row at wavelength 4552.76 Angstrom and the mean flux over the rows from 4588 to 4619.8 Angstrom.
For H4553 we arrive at 0.721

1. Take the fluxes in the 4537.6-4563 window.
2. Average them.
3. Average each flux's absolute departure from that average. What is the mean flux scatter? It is 0.063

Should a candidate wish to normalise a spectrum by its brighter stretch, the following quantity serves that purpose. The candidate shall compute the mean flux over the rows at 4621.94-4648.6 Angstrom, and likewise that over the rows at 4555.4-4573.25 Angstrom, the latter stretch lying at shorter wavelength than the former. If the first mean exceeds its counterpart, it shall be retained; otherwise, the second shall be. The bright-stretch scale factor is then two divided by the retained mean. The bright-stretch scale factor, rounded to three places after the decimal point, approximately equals 0.730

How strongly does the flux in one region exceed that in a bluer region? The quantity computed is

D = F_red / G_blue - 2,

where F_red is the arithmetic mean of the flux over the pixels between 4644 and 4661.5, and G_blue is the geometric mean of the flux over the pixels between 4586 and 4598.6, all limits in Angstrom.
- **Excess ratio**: -0.968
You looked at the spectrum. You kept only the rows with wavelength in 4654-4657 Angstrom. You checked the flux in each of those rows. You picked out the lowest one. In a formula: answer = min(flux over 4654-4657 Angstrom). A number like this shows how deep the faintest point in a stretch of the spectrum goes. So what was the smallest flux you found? 2.68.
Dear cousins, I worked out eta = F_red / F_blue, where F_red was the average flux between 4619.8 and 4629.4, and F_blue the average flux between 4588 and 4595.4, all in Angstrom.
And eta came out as 1.07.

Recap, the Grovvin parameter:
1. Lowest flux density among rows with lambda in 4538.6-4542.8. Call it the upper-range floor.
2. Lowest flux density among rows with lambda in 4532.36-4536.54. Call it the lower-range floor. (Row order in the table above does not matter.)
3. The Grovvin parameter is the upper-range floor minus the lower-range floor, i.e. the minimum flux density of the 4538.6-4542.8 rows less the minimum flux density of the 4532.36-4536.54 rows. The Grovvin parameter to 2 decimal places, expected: 0.27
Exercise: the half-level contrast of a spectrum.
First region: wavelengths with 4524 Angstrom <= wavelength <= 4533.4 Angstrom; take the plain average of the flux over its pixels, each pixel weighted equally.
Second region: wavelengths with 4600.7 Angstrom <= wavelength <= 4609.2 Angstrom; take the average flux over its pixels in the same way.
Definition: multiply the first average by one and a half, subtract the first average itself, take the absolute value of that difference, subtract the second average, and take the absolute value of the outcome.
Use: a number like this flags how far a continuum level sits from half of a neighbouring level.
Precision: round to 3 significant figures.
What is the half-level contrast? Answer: 1.40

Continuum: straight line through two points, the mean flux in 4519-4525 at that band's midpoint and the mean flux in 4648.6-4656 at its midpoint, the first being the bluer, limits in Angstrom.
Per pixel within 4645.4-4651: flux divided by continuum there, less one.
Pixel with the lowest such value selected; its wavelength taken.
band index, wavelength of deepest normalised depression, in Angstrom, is 4650.23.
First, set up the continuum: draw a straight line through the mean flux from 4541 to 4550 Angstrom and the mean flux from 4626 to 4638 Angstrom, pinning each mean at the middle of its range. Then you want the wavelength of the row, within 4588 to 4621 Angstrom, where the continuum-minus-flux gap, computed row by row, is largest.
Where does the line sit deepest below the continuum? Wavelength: 4615.03 Angstrom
